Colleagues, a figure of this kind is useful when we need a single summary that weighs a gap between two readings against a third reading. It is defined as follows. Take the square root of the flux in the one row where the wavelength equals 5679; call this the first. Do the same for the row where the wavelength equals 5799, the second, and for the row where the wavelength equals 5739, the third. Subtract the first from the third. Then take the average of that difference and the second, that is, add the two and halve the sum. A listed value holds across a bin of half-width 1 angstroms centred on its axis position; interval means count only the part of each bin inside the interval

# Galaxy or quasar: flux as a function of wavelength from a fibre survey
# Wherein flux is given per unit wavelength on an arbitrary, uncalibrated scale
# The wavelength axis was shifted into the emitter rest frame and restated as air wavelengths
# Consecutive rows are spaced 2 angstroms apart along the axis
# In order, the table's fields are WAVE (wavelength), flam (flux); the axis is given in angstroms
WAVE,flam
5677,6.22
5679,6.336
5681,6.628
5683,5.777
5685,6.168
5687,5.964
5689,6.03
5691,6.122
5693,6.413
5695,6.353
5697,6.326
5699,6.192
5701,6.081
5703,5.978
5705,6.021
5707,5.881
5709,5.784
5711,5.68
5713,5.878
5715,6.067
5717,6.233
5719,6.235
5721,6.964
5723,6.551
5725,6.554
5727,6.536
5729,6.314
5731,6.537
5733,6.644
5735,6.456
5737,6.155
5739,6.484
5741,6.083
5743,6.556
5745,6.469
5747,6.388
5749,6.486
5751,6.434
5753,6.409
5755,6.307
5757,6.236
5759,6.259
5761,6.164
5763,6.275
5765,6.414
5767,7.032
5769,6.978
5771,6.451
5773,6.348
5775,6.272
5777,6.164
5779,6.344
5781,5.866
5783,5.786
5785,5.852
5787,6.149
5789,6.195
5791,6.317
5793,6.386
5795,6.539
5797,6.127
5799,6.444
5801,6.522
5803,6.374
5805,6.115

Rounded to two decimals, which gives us 1.28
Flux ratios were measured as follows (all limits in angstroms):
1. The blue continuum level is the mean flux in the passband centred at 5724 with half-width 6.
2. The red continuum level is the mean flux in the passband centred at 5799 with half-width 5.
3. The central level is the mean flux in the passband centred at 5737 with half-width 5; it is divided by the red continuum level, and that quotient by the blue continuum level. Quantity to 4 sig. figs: 0.1524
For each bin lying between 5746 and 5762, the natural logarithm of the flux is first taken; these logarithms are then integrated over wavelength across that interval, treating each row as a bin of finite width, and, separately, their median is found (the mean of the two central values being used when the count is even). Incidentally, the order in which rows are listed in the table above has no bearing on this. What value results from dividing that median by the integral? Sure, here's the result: 0.0626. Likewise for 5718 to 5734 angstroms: 0.0625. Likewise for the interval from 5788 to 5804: 0.0626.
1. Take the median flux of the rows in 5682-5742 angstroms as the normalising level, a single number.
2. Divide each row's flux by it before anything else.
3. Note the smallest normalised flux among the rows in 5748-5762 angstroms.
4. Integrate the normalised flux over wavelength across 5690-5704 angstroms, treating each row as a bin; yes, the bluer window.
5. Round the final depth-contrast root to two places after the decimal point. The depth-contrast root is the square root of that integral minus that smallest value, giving 3.62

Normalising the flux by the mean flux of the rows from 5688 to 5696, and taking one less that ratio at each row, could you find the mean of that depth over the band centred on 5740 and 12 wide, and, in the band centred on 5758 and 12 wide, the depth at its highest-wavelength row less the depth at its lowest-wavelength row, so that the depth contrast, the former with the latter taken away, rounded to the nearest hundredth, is -0.04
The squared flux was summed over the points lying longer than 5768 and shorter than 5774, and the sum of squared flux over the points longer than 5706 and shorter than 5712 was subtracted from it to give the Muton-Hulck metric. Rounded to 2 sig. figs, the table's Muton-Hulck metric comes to 30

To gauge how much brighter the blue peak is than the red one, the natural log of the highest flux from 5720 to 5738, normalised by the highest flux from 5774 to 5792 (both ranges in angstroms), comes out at 0.09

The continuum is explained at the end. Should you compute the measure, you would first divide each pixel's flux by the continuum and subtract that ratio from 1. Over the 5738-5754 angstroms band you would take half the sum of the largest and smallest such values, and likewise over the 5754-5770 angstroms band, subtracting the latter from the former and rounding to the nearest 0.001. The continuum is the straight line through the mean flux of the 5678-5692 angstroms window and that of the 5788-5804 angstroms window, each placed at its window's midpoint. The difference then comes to 0.037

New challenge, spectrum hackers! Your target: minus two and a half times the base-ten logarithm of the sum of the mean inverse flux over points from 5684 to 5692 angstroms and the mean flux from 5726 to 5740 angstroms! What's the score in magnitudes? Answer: -2.051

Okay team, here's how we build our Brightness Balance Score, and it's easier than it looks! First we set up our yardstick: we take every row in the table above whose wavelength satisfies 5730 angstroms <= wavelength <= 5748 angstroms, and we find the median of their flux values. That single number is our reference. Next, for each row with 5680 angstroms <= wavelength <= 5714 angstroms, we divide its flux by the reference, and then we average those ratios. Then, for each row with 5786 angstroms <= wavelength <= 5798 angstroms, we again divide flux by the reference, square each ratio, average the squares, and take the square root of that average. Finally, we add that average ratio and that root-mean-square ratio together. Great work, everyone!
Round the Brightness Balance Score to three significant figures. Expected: 1.91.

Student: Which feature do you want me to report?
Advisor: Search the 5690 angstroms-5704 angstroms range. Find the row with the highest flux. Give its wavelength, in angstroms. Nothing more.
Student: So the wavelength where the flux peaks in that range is 5693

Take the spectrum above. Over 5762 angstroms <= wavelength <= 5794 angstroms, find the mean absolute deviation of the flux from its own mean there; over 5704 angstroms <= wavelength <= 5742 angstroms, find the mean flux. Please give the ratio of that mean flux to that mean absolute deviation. 27.0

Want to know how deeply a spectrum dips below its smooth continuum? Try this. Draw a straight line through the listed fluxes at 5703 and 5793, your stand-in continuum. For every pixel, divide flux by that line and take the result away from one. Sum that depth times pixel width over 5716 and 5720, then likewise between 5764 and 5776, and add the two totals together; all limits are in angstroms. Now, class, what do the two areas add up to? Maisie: -0.70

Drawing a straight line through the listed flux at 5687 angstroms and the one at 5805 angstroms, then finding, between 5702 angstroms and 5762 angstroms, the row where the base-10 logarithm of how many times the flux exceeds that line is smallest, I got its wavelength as 5711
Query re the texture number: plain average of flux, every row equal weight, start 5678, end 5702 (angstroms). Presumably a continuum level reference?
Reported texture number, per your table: 6.20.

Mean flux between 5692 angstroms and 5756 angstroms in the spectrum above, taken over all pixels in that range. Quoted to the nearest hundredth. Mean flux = 6.30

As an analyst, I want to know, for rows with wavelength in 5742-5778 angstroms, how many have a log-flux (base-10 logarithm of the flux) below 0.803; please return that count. 8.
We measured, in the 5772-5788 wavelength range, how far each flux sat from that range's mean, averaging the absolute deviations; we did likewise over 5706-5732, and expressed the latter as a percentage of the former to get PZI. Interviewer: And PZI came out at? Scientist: 154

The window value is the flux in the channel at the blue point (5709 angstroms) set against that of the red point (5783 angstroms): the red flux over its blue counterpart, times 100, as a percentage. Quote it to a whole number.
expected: 100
